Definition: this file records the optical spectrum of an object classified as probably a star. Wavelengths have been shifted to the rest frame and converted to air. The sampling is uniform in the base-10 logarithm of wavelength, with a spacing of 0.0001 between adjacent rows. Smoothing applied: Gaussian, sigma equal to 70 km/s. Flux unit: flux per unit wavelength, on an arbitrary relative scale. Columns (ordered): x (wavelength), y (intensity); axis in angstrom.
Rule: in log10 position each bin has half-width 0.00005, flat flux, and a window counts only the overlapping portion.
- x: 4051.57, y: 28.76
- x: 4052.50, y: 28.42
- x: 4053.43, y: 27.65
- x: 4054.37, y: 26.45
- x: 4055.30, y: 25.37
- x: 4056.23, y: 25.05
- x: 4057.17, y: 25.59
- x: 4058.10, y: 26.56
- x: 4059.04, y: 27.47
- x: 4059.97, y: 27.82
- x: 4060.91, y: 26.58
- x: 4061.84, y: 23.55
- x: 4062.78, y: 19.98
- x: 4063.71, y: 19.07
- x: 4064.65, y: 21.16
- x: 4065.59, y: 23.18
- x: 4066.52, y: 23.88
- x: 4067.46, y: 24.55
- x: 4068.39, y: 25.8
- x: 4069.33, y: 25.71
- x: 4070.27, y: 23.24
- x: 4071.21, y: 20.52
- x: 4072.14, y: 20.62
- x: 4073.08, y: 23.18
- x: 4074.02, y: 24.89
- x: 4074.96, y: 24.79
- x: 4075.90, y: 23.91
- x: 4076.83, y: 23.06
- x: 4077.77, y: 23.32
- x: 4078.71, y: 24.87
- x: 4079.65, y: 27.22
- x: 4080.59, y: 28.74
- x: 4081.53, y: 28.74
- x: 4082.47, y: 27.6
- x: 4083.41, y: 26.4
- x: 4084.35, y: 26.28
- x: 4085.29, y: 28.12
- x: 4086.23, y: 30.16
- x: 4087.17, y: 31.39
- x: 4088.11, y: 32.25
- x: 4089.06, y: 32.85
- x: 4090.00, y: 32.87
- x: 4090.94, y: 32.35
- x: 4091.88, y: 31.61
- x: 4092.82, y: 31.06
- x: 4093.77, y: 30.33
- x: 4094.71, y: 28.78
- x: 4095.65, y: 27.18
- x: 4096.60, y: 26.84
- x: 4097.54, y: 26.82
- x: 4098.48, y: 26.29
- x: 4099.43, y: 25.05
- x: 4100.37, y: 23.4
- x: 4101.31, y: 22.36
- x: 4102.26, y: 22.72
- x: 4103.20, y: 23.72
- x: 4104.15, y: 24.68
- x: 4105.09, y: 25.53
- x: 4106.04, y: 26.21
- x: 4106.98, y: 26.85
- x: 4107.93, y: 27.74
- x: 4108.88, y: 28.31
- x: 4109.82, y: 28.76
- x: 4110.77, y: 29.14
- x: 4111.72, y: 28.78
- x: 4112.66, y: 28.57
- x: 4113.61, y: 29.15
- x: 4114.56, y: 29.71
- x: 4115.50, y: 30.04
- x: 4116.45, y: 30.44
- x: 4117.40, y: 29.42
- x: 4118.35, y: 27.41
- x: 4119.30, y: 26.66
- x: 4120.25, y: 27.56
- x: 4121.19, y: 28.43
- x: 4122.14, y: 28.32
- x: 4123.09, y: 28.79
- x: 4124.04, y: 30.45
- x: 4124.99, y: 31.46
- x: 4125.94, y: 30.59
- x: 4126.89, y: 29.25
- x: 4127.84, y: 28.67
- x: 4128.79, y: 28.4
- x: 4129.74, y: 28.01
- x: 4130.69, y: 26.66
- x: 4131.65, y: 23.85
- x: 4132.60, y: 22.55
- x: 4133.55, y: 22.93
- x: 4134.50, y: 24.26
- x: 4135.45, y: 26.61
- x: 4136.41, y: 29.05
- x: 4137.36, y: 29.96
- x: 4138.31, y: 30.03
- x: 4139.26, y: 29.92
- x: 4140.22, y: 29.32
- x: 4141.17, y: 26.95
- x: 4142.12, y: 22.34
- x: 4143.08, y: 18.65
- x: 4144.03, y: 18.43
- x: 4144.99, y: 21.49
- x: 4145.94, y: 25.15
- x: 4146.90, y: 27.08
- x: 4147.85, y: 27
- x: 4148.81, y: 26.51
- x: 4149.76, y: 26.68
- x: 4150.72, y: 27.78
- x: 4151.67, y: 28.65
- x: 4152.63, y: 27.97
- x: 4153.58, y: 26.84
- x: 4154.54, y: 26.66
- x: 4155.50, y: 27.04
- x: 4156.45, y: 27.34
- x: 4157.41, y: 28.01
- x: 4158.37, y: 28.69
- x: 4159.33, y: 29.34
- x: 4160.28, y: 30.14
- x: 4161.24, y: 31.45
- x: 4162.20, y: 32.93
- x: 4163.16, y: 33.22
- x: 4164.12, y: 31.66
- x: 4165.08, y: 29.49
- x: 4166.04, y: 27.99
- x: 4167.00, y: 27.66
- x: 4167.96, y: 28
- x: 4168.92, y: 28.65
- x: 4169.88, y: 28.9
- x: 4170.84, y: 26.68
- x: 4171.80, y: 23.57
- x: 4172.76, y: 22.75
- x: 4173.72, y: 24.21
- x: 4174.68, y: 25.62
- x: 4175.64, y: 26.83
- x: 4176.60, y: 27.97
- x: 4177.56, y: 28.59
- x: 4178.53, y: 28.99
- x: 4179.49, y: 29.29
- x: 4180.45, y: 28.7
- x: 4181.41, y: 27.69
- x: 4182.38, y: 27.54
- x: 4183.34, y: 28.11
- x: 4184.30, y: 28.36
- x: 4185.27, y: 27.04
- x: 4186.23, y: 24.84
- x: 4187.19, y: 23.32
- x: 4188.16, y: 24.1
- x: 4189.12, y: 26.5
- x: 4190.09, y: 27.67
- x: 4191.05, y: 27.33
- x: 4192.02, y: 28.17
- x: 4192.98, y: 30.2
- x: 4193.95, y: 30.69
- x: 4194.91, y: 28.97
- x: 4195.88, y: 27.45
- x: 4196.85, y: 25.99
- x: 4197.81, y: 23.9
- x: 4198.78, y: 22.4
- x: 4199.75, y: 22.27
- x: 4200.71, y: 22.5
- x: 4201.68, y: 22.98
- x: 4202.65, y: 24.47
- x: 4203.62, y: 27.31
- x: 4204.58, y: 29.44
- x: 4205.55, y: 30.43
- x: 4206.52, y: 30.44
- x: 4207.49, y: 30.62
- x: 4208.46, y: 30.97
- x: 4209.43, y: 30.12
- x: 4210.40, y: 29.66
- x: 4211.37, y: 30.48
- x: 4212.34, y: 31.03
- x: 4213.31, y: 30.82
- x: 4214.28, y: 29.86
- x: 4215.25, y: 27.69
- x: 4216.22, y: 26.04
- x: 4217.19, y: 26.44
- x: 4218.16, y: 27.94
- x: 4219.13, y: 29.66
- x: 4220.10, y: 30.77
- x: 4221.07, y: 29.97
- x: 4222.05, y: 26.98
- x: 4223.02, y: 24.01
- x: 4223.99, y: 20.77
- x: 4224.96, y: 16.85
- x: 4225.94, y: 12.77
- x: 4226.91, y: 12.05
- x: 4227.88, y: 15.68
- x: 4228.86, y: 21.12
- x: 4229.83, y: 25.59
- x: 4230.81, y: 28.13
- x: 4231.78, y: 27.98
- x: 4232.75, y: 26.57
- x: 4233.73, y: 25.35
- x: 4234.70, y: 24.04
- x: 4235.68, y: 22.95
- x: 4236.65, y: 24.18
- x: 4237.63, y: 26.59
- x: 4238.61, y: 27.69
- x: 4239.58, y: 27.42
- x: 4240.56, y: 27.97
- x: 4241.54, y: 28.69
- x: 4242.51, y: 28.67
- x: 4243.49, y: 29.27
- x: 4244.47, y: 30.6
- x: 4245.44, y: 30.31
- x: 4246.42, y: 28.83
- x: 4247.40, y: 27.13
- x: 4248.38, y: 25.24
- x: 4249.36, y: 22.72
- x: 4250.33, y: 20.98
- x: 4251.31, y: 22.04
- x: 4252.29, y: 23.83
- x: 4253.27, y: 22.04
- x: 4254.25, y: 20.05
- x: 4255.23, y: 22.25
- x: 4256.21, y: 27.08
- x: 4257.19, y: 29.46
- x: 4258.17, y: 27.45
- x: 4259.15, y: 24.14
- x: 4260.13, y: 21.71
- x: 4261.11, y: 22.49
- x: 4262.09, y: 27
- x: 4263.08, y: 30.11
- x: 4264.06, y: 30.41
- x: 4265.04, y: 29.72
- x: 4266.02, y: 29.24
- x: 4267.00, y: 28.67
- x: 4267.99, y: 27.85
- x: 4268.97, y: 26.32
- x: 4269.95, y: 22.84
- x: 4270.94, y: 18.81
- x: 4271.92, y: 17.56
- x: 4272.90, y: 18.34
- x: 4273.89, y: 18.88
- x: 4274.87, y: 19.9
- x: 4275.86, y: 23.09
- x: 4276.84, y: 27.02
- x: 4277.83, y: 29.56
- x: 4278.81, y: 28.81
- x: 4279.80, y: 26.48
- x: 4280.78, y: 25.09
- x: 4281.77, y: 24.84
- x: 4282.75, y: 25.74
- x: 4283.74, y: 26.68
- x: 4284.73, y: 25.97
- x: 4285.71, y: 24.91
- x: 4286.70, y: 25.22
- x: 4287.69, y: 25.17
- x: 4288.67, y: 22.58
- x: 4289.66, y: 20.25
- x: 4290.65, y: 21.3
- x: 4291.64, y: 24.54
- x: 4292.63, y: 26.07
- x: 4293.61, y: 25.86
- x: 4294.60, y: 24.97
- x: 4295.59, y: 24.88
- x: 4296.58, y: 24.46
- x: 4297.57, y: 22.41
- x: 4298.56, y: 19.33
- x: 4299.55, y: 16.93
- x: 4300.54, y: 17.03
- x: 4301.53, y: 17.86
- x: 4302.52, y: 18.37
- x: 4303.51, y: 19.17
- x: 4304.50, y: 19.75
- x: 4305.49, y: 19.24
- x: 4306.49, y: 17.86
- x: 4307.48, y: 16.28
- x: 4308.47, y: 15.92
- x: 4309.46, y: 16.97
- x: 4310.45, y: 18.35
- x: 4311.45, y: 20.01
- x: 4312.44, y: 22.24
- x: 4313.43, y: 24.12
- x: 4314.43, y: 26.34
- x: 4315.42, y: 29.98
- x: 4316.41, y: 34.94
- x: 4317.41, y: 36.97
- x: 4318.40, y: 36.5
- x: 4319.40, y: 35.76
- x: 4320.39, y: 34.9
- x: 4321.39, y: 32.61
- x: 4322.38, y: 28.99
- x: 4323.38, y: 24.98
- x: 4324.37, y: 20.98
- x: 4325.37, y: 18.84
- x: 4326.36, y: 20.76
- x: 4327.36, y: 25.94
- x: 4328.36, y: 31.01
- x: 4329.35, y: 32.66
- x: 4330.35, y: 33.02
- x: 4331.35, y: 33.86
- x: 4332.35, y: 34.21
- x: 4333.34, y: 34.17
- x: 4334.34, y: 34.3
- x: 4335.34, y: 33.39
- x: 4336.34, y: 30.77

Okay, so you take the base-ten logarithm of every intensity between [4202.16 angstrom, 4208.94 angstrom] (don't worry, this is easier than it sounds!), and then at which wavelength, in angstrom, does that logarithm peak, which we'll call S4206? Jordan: 4208.46 angstrom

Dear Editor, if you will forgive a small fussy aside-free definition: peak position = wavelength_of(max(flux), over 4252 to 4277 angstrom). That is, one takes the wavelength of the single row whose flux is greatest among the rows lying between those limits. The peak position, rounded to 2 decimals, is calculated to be 4264.06 angstrom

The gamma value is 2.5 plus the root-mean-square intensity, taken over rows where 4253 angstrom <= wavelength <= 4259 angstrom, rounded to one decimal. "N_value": 27.5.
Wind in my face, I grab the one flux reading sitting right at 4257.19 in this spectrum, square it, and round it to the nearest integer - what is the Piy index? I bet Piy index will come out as 868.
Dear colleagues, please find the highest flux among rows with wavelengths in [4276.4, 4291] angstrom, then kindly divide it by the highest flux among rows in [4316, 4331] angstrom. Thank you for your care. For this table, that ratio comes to 0.80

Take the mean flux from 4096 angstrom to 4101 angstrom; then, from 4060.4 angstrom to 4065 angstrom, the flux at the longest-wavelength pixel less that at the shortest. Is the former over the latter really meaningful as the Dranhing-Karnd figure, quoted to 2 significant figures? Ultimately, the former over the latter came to -4.7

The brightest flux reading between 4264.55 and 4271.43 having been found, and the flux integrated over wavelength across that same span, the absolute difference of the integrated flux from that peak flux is 151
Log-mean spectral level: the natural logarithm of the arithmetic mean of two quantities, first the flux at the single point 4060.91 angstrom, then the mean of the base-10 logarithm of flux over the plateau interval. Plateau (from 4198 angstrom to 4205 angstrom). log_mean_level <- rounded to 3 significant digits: 2.64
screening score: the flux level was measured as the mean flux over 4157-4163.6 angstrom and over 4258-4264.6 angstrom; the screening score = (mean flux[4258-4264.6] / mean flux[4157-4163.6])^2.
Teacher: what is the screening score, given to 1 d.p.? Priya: 0.7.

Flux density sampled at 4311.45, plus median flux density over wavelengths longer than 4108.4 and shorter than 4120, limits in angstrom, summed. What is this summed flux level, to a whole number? 49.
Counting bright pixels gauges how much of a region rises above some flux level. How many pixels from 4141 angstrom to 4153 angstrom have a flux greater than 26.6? 7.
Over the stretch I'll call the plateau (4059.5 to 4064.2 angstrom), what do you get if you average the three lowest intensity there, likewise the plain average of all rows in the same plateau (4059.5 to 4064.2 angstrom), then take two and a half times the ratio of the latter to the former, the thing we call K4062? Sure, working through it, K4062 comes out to 2.80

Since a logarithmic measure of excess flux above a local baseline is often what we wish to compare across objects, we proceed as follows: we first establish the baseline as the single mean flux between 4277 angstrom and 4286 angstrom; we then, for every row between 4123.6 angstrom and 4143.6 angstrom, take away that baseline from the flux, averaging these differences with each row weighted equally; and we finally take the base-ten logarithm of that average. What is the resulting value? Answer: -0.2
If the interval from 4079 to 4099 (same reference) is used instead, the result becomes 0.4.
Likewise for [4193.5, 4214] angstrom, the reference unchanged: 0.1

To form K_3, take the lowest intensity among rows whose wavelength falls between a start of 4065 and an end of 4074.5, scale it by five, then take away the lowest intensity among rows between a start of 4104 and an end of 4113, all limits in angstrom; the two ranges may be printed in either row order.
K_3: 78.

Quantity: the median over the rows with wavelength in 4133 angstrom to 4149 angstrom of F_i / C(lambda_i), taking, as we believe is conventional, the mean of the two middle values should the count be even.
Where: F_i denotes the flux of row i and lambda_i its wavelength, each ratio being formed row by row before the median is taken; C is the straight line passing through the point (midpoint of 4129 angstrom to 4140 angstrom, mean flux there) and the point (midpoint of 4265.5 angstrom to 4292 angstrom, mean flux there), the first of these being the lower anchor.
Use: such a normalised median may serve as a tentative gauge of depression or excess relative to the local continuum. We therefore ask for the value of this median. 1.00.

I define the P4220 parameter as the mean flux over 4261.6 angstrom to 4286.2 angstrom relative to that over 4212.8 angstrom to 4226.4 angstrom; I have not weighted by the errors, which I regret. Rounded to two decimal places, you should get 0.98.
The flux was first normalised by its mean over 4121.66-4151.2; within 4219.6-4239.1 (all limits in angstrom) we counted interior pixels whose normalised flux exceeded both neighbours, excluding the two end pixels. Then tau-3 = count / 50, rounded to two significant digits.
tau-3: 0.020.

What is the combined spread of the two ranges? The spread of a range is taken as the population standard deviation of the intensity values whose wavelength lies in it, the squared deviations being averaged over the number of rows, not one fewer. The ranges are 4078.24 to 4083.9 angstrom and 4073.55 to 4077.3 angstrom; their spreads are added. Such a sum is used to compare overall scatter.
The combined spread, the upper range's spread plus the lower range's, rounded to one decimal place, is 2.1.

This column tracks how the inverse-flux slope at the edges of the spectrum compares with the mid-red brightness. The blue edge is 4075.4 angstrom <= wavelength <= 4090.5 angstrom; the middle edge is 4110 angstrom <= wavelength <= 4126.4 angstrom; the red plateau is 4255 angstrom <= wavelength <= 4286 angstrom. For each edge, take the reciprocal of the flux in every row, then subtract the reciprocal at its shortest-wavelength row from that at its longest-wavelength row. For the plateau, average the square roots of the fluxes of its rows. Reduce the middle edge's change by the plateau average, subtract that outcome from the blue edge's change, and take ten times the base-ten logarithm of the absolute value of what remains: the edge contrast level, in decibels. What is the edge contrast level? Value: 6.99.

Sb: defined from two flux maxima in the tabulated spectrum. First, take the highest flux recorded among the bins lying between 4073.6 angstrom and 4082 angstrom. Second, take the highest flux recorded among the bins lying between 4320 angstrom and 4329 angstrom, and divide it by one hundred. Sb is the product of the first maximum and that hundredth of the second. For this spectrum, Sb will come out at 10.0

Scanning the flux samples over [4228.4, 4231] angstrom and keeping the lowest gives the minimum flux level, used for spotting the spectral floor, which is 21.12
